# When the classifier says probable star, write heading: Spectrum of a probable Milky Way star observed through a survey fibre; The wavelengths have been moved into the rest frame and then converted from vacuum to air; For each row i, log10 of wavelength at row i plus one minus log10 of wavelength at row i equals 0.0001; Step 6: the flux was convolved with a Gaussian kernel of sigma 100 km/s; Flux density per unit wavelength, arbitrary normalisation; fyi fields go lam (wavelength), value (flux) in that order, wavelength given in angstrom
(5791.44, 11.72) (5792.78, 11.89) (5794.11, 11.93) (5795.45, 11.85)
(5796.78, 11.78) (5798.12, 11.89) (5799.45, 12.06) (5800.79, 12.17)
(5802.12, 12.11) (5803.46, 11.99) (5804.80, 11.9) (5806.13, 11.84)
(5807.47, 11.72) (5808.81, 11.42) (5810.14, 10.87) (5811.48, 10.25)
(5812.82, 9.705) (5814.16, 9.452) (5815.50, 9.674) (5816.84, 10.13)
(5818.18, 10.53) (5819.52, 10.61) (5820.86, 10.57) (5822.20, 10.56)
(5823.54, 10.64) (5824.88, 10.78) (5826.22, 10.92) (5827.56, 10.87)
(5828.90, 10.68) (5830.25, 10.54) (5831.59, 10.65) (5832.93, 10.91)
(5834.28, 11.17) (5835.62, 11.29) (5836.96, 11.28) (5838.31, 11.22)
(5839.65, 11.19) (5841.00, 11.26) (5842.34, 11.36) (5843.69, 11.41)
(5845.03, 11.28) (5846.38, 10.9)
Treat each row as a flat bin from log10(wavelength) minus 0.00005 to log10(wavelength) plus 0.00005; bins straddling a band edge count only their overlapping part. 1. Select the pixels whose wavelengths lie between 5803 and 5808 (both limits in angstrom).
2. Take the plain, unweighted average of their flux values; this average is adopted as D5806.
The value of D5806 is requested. 11.9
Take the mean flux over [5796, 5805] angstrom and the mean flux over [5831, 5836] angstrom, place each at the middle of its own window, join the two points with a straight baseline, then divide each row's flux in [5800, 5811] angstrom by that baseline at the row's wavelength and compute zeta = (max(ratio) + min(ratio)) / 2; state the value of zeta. 0.97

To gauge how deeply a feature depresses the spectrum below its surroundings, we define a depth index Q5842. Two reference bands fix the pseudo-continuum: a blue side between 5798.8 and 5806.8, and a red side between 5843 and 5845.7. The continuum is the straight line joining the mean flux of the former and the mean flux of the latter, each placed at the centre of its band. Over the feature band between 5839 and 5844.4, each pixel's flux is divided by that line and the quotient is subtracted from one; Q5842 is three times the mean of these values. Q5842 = 0.02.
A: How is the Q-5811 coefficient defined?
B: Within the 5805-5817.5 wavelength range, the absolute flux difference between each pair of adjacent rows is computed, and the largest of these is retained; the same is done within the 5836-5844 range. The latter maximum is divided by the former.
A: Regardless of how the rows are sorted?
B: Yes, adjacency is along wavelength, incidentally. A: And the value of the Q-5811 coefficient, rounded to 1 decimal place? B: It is 0.2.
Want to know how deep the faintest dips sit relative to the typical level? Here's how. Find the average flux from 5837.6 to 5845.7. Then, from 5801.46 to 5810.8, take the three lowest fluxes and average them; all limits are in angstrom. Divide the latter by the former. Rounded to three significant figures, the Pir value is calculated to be 1.00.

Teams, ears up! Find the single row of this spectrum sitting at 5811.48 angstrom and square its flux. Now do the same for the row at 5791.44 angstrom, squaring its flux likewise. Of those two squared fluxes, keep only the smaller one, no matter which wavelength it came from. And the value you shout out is 105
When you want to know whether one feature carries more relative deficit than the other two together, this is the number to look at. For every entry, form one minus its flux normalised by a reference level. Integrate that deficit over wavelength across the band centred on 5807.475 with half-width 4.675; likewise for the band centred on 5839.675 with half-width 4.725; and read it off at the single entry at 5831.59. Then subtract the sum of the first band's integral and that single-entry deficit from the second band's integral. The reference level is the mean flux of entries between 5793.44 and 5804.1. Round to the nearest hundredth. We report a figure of 0.00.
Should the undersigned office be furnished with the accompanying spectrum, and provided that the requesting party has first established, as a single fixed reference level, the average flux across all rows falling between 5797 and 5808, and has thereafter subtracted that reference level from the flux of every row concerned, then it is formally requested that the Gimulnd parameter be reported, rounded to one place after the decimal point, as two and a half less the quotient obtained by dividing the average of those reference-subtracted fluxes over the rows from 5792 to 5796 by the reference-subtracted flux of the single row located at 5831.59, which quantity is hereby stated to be 2.4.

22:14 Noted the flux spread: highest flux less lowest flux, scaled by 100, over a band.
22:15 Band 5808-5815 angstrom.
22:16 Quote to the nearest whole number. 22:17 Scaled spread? 197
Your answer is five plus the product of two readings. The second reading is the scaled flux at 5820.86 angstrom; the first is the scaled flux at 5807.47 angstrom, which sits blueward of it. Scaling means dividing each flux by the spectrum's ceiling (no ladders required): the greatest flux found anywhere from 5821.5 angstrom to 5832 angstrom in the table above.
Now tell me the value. 6.04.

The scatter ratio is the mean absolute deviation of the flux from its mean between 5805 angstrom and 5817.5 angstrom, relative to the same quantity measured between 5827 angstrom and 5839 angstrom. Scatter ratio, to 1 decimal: 3.2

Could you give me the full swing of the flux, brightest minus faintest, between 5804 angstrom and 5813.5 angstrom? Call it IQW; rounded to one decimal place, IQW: 2.2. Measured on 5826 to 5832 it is 0.4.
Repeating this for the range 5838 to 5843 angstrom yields 0.2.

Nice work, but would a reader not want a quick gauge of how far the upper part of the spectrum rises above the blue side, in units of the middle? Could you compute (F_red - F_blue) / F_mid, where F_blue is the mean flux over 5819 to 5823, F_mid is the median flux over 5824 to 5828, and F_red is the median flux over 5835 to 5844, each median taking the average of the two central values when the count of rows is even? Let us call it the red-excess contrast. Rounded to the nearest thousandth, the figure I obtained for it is 0.064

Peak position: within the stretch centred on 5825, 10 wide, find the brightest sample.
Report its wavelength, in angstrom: 5826.22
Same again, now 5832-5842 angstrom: 5835.62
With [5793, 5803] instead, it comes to 5800.79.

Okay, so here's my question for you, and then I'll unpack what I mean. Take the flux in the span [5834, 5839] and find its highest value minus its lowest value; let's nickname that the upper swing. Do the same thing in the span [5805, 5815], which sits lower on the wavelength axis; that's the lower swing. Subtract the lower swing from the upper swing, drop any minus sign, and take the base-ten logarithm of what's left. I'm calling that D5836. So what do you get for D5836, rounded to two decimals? 0.36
